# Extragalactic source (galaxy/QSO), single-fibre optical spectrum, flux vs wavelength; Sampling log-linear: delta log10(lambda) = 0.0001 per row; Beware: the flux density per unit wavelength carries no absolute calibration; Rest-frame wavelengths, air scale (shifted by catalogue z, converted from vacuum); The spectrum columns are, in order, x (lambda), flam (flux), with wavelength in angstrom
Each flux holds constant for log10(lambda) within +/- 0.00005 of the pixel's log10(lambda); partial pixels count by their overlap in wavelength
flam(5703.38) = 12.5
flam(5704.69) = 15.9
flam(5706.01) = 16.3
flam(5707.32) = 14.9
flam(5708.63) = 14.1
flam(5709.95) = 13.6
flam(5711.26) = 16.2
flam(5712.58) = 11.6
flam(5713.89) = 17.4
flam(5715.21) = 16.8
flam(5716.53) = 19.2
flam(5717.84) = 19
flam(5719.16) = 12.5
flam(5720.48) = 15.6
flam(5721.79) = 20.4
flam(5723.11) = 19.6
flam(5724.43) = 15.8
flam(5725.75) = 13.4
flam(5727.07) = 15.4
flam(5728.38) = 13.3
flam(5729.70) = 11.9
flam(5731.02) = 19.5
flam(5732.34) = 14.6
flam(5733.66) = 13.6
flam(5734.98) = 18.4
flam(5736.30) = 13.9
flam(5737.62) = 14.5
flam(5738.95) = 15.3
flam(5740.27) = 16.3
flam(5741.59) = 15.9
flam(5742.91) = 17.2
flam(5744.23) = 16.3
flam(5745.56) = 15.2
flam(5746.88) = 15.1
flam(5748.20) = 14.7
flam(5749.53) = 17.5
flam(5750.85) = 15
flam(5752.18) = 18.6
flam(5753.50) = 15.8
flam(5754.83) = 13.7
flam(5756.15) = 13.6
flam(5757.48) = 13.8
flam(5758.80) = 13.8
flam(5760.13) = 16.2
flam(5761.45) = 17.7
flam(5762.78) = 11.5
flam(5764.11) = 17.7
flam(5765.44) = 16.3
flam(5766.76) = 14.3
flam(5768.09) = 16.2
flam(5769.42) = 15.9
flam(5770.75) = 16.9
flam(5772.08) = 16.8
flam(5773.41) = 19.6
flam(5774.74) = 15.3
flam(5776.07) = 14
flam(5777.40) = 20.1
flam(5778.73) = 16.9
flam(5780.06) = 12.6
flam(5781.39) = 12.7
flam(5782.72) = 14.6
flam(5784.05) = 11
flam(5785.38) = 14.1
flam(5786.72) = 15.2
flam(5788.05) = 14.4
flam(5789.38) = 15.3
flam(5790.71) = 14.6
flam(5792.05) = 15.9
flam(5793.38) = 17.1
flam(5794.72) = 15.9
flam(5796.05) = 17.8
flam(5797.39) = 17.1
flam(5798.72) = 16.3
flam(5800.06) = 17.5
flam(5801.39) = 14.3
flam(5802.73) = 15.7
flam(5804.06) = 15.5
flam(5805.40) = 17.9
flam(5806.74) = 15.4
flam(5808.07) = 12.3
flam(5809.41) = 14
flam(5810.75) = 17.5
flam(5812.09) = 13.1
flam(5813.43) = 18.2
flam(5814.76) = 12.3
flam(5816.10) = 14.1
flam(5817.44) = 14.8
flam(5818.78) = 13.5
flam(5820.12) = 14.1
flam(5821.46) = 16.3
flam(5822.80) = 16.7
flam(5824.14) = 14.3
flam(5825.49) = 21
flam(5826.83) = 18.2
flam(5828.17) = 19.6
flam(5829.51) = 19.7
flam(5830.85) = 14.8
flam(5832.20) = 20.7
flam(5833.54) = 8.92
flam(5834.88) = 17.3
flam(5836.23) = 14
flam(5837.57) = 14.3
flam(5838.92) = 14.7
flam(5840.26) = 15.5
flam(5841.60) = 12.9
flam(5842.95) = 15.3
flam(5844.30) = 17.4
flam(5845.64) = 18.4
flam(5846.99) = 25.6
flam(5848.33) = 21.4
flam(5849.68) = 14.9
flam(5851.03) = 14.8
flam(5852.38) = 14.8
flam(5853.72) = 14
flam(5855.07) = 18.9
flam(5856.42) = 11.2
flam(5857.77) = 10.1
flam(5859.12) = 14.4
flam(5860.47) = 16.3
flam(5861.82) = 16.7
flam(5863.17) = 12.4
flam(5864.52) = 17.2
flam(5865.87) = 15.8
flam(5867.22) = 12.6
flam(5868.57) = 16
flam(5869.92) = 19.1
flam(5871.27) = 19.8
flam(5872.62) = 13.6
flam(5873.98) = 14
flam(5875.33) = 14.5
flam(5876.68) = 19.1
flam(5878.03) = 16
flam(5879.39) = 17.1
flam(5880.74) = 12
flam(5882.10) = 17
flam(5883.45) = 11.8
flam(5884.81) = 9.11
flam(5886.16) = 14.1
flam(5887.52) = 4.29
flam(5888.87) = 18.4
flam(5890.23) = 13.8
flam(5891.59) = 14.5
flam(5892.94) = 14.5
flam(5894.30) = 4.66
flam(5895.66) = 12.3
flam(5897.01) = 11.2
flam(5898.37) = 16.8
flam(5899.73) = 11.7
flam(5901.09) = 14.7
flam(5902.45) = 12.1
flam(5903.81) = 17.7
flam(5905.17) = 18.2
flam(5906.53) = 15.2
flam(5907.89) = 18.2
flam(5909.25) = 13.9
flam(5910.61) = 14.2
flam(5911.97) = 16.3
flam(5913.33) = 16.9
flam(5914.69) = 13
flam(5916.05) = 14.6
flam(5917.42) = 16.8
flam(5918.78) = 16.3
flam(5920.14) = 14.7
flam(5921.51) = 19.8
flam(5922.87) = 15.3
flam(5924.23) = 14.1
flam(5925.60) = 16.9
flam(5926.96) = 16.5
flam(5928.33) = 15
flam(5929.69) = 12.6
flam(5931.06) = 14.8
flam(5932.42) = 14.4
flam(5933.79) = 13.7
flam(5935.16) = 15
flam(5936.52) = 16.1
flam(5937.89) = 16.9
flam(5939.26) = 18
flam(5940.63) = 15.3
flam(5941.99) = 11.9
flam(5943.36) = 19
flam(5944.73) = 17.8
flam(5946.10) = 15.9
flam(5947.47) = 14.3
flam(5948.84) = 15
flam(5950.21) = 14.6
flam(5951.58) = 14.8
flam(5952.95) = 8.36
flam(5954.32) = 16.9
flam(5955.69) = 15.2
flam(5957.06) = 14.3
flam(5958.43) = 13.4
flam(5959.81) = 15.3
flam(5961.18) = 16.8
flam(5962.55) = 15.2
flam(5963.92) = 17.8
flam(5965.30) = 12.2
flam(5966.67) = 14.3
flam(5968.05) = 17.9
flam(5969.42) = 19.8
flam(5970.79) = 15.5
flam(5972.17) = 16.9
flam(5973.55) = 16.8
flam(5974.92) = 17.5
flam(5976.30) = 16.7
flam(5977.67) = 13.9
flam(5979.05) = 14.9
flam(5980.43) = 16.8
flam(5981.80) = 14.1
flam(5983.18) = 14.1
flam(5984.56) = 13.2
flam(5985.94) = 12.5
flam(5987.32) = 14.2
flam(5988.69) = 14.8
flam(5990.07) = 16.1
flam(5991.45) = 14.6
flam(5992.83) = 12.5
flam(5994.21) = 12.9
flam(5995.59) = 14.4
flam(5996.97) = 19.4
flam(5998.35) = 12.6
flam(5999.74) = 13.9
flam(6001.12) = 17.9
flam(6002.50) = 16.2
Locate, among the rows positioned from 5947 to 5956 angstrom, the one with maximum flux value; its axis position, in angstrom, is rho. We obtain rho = 5954.32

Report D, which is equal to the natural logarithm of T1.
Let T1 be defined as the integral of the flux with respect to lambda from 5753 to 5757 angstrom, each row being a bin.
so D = 4.04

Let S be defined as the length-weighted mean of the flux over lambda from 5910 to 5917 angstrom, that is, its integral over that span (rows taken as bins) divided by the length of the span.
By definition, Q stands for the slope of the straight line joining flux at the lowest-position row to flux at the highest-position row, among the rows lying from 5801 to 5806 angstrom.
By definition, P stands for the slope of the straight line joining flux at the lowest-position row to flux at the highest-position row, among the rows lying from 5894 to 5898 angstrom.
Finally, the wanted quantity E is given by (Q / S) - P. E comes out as -2.4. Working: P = 2.4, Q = 0.9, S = 15.1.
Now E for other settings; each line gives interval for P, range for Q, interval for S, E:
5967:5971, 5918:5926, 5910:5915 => 0.9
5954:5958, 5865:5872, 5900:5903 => 1.0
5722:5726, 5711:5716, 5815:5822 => 2.4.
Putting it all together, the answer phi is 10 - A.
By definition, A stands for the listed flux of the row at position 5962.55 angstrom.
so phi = -5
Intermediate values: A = 15.2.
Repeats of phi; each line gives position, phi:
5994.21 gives -3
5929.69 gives -3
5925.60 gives -7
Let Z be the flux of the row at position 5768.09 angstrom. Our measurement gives 16.2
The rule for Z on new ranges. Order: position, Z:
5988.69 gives 14.8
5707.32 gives 14.9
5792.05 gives 15.9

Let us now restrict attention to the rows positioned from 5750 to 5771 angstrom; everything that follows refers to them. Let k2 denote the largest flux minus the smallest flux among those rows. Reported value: 7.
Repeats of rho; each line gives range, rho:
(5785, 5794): 5793.38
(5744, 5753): 5752.18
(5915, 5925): 5921.51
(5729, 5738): 5731.02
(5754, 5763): 5761.45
